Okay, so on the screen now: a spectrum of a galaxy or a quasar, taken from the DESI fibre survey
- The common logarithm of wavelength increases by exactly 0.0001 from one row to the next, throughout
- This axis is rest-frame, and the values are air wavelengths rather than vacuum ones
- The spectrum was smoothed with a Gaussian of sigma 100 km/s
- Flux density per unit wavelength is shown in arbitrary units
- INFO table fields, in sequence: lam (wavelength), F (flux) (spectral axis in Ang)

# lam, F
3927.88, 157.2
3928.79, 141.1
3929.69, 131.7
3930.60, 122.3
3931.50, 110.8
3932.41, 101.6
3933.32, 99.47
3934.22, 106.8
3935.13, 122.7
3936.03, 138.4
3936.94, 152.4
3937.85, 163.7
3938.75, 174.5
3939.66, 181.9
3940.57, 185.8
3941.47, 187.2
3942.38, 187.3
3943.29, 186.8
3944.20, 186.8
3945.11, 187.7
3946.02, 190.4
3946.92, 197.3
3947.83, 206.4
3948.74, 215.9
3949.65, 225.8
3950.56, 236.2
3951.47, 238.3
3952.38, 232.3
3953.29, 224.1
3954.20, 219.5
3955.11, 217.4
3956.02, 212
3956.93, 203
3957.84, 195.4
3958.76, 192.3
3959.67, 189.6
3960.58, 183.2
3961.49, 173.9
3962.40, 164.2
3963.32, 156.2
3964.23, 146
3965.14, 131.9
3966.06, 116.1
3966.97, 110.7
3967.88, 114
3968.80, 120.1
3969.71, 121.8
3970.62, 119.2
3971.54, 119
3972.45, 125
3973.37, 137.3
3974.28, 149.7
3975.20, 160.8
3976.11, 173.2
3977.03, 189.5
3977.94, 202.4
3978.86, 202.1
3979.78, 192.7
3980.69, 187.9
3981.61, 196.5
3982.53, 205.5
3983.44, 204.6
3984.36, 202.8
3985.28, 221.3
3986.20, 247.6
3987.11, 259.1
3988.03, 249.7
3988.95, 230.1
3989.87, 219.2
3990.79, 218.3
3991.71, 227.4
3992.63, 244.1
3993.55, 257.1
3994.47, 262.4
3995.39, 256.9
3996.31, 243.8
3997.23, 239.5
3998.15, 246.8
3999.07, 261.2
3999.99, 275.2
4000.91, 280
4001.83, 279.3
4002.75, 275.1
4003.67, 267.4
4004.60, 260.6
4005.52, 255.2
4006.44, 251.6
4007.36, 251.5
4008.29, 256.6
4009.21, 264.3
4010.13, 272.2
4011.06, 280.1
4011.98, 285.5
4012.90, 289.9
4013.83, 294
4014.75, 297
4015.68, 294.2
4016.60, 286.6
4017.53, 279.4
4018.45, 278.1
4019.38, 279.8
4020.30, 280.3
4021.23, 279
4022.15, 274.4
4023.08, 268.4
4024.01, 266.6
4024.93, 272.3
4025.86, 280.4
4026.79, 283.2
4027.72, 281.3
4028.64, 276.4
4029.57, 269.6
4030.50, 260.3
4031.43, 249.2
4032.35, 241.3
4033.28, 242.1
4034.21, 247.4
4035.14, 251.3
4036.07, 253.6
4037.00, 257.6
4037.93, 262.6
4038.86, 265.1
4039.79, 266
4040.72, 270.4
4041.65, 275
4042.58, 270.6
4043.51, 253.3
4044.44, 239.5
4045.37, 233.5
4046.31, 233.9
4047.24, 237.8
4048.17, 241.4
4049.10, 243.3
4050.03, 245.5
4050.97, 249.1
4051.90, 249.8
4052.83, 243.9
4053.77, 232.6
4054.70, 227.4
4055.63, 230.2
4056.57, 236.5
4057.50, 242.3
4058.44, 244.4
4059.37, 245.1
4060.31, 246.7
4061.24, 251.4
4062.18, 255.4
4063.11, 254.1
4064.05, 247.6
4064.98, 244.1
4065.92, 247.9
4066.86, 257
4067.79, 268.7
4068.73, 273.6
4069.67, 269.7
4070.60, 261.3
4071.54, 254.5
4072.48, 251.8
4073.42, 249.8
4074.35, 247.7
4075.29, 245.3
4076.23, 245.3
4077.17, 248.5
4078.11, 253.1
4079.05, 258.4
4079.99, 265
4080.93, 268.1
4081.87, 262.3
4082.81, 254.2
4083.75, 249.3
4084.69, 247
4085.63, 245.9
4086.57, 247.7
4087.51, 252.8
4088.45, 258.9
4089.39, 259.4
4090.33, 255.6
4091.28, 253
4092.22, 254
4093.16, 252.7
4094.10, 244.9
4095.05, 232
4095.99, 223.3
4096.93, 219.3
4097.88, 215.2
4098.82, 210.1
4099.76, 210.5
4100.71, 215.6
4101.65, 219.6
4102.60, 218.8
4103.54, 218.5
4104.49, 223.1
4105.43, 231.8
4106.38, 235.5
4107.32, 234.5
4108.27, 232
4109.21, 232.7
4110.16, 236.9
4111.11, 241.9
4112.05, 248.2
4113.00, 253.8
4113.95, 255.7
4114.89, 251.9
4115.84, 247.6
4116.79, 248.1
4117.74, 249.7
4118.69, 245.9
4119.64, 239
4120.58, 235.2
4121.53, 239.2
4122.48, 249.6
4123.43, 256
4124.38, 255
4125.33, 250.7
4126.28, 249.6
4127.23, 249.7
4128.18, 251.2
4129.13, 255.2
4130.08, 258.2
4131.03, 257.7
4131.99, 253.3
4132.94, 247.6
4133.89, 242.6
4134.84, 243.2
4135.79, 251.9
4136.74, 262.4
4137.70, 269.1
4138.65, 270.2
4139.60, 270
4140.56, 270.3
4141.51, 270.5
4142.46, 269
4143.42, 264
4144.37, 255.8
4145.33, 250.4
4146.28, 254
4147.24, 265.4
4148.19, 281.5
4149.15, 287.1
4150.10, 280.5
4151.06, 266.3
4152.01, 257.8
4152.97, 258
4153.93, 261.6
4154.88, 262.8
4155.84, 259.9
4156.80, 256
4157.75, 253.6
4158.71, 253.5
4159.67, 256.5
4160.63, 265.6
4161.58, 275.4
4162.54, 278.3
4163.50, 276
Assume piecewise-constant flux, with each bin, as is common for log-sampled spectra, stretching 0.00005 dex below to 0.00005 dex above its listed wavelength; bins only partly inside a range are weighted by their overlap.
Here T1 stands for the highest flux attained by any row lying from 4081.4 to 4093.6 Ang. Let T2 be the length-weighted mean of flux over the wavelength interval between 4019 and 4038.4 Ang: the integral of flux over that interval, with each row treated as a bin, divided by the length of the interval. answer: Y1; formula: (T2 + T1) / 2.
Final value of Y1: 264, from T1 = 262.3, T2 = 266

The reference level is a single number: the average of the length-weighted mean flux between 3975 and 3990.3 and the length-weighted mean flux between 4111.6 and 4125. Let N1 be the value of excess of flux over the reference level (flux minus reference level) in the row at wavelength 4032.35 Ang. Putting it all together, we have 13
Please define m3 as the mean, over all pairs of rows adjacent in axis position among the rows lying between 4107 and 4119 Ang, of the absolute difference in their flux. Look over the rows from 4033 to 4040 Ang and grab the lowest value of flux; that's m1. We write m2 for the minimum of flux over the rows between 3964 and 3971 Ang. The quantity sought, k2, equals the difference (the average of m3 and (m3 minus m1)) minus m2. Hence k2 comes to -228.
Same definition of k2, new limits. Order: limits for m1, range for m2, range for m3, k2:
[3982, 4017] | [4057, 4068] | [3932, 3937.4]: -333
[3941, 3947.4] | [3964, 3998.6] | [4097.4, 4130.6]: -201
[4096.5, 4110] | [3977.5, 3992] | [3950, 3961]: -288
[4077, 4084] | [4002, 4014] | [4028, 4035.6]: -369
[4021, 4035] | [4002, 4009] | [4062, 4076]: -367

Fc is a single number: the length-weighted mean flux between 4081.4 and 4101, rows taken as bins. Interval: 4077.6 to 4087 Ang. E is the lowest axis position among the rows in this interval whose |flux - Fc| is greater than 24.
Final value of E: 4080.93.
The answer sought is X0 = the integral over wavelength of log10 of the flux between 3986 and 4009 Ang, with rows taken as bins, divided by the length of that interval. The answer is 2.40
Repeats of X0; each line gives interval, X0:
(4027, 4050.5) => 2.41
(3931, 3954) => 2.24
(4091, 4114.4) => 2.37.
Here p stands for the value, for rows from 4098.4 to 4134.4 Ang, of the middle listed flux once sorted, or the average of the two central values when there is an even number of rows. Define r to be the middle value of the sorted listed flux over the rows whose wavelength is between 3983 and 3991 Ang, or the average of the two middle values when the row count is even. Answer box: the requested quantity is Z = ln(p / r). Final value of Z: 0.1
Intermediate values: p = 247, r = 221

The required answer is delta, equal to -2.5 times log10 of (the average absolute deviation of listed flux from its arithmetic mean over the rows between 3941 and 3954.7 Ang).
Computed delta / -3.14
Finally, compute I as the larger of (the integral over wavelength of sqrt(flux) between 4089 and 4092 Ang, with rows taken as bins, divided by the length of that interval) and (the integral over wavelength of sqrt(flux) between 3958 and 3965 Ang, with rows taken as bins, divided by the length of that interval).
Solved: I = 16.0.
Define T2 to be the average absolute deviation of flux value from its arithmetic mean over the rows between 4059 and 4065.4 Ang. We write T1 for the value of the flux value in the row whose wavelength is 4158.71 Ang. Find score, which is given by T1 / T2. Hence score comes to 67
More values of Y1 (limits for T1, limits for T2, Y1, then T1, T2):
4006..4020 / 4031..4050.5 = 274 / 297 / 252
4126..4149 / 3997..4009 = 272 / 281.5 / 262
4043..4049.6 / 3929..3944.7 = 201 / 253.3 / 149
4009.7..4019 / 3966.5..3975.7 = 213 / 297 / 128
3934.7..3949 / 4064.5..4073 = 237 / 215.9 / 259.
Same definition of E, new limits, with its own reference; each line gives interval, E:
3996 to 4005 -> 3999.99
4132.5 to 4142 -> 4137.70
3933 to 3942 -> 3933.32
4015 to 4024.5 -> 4015.68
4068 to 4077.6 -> 4068.73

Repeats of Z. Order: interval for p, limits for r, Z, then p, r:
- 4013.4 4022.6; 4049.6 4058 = 0.1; 280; 242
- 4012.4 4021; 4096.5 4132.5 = 0.2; 287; 244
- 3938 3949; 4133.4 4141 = -0.4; 187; 266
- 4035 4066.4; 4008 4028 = -0.1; 247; 280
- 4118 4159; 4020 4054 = 0.0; 256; 258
